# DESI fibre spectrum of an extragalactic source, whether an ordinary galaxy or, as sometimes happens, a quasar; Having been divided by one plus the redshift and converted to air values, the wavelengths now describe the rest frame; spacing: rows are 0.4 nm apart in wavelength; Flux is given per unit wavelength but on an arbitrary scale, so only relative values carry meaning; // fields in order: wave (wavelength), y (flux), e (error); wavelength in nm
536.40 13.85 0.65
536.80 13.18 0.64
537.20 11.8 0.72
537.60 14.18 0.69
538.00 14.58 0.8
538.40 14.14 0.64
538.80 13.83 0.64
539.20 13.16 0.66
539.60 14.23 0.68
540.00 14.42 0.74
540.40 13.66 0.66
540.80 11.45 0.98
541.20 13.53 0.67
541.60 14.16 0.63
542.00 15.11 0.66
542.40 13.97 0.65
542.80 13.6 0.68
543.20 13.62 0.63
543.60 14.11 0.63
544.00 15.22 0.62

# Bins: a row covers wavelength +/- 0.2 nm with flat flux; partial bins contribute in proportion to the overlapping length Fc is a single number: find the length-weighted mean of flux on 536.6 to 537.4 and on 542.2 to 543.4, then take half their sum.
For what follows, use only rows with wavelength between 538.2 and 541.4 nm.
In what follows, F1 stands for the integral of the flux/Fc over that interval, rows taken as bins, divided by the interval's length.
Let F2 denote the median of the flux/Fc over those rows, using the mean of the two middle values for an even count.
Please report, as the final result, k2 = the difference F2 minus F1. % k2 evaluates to 0.0147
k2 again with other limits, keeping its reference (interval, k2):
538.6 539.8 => 0.0069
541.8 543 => -0.0196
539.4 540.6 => 0.0097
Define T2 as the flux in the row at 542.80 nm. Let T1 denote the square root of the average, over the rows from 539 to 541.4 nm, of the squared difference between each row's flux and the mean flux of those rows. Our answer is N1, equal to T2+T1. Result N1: 14.6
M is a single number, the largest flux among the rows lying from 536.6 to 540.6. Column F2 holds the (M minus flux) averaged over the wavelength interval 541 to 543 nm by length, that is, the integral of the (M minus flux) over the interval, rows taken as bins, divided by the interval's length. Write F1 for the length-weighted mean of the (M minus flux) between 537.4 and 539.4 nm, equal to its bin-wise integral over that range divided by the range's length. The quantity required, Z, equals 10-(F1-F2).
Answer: 9.9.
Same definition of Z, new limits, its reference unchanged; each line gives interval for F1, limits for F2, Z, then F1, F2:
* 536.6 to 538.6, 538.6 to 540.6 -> 9.7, 1.0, 0.7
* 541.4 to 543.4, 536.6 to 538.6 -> 10.5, 0.5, 1.0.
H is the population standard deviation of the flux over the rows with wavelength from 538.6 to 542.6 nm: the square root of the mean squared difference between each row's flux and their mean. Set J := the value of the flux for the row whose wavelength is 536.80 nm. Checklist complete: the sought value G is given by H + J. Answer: 14.1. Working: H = 0.92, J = 13.18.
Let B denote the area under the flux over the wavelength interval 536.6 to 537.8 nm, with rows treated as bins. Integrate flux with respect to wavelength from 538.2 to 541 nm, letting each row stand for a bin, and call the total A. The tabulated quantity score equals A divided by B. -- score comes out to 2.4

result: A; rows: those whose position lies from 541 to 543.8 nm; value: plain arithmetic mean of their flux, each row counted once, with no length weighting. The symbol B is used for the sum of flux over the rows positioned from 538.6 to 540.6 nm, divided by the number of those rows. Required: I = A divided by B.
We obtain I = 1.01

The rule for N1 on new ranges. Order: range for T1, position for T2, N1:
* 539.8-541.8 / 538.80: 14.9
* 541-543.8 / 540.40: 14.2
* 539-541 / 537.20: 12.9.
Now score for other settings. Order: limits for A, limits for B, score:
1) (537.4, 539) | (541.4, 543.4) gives 0.8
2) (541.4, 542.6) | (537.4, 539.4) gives 0.6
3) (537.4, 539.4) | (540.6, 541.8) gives 1.8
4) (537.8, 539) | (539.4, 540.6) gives 1.0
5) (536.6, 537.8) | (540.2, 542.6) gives 0.5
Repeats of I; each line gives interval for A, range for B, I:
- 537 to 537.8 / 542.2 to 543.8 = 0.94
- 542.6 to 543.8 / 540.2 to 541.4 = 1.07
